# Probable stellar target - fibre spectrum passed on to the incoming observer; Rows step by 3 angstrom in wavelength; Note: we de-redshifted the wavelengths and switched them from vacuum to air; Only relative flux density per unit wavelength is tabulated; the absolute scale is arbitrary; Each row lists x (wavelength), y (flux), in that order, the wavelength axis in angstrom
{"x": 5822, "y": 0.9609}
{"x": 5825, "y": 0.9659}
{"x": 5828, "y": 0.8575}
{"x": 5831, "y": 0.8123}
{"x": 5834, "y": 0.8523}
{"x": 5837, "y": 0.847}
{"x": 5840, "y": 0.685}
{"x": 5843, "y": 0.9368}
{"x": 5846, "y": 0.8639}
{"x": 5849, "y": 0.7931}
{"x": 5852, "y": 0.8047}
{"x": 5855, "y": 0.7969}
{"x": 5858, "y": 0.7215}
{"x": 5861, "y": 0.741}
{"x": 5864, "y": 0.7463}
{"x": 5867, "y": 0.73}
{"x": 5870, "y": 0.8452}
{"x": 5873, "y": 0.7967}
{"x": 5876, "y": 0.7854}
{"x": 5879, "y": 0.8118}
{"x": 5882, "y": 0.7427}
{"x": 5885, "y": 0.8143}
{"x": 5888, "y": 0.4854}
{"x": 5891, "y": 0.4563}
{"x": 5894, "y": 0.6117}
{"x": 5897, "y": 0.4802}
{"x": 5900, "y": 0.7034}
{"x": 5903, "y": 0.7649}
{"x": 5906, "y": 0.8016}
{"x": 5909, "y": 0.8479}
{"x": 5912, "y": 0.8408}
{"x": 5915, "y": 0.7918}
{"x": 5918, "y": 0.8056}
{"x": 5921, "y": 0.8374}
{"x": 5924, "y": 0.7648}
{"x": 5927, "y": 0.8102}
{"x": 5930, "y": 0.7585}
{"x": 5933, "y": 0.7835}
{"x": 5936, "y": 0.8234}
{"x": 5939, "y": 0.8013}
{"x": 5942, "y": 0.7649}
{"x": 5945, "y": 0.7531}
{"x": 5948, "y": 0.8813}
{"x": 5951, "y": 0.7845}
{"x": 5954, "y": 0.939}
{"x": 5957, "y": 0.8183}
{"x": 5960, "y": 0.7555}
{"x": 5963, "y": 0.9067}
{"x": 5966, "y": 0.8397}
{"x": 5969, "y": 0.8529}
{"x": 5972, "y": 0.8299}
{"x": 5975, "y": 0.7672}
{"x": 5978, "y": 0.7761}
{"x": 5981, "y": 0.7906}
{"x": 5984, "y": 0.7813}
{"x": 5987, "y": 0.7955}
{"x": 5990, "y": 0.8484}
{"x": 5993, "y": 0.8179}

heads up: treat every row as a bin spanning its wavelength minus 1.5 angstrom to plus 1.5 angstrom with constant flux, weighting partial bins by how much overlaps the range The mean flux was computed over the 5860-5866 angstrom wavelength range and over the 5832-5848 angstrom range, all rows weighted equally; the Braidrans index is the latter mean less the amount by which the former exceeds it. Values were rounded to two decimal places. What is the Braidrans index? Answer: 0.93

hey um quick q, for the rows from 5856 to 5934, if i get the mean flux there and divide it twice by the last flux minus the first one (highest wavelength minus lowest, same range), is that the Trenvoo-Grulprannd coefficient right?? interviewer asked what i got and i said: 193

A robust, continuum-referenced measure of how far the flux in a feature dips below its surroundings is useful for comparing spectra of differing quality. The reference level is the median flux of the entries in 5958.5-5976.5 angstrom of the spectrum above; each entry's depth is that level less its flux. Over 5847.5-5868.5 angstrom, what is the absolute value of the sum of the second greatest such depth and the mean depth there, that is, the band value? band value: 0.18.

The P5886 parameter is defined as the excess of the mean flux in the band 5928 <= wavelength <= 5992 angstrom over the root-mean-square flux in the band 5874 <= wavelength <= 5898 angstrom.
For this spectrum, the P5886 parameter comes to 0.15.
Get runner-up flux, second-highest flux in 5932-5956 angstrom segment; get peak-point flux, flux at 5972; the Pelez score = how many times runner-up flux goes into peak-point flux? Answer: 0.942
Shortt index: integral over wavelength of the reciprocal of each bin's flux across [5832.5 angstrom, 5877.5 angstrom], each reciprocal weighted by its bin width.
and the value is 56.9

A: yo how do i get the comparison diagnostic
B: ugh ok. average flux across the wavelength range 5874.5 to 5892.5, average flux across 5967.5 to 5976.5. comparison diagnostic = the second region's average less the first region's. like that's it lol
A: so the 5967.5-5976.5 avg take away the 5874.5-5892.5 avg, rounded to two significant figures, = 0.13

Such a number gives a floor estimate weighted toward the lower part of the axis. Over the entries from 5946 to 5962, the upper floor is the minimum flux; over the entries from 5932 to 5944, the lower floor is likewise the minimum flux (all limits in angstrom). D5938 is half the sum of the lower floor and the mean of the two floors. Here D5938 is 0.76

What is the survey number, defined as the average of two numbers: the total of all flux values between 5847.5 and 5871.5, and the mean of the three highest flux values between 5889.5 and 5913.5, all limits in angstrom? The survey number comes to 3.5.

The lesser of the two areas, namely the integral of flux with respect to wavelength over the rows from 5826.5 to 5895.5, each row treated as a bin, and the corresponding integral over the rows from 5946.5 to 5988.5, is 35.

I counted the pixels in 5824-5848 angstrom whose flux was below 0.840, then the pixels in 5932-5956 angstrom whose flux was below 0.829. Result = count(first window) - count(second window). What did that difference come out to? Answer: -4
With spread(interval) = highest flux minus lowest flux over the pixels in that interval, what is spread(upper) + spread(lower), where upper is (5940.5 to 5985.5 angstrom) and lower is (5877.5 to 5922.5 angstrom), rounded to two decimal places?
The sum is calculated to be 0.58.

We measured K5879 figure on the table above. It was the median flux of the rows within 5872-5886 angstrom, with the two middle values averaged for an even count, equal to 0.797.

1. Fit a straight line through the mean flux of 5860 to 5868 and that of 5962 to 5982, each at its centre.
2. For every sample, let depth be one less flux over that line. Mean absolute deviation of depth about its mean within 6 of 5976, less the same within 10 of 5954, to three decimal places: -0.053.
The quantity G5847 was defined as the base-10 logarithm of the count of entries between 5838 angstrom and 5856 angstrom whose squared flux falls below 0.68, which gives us 0.60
